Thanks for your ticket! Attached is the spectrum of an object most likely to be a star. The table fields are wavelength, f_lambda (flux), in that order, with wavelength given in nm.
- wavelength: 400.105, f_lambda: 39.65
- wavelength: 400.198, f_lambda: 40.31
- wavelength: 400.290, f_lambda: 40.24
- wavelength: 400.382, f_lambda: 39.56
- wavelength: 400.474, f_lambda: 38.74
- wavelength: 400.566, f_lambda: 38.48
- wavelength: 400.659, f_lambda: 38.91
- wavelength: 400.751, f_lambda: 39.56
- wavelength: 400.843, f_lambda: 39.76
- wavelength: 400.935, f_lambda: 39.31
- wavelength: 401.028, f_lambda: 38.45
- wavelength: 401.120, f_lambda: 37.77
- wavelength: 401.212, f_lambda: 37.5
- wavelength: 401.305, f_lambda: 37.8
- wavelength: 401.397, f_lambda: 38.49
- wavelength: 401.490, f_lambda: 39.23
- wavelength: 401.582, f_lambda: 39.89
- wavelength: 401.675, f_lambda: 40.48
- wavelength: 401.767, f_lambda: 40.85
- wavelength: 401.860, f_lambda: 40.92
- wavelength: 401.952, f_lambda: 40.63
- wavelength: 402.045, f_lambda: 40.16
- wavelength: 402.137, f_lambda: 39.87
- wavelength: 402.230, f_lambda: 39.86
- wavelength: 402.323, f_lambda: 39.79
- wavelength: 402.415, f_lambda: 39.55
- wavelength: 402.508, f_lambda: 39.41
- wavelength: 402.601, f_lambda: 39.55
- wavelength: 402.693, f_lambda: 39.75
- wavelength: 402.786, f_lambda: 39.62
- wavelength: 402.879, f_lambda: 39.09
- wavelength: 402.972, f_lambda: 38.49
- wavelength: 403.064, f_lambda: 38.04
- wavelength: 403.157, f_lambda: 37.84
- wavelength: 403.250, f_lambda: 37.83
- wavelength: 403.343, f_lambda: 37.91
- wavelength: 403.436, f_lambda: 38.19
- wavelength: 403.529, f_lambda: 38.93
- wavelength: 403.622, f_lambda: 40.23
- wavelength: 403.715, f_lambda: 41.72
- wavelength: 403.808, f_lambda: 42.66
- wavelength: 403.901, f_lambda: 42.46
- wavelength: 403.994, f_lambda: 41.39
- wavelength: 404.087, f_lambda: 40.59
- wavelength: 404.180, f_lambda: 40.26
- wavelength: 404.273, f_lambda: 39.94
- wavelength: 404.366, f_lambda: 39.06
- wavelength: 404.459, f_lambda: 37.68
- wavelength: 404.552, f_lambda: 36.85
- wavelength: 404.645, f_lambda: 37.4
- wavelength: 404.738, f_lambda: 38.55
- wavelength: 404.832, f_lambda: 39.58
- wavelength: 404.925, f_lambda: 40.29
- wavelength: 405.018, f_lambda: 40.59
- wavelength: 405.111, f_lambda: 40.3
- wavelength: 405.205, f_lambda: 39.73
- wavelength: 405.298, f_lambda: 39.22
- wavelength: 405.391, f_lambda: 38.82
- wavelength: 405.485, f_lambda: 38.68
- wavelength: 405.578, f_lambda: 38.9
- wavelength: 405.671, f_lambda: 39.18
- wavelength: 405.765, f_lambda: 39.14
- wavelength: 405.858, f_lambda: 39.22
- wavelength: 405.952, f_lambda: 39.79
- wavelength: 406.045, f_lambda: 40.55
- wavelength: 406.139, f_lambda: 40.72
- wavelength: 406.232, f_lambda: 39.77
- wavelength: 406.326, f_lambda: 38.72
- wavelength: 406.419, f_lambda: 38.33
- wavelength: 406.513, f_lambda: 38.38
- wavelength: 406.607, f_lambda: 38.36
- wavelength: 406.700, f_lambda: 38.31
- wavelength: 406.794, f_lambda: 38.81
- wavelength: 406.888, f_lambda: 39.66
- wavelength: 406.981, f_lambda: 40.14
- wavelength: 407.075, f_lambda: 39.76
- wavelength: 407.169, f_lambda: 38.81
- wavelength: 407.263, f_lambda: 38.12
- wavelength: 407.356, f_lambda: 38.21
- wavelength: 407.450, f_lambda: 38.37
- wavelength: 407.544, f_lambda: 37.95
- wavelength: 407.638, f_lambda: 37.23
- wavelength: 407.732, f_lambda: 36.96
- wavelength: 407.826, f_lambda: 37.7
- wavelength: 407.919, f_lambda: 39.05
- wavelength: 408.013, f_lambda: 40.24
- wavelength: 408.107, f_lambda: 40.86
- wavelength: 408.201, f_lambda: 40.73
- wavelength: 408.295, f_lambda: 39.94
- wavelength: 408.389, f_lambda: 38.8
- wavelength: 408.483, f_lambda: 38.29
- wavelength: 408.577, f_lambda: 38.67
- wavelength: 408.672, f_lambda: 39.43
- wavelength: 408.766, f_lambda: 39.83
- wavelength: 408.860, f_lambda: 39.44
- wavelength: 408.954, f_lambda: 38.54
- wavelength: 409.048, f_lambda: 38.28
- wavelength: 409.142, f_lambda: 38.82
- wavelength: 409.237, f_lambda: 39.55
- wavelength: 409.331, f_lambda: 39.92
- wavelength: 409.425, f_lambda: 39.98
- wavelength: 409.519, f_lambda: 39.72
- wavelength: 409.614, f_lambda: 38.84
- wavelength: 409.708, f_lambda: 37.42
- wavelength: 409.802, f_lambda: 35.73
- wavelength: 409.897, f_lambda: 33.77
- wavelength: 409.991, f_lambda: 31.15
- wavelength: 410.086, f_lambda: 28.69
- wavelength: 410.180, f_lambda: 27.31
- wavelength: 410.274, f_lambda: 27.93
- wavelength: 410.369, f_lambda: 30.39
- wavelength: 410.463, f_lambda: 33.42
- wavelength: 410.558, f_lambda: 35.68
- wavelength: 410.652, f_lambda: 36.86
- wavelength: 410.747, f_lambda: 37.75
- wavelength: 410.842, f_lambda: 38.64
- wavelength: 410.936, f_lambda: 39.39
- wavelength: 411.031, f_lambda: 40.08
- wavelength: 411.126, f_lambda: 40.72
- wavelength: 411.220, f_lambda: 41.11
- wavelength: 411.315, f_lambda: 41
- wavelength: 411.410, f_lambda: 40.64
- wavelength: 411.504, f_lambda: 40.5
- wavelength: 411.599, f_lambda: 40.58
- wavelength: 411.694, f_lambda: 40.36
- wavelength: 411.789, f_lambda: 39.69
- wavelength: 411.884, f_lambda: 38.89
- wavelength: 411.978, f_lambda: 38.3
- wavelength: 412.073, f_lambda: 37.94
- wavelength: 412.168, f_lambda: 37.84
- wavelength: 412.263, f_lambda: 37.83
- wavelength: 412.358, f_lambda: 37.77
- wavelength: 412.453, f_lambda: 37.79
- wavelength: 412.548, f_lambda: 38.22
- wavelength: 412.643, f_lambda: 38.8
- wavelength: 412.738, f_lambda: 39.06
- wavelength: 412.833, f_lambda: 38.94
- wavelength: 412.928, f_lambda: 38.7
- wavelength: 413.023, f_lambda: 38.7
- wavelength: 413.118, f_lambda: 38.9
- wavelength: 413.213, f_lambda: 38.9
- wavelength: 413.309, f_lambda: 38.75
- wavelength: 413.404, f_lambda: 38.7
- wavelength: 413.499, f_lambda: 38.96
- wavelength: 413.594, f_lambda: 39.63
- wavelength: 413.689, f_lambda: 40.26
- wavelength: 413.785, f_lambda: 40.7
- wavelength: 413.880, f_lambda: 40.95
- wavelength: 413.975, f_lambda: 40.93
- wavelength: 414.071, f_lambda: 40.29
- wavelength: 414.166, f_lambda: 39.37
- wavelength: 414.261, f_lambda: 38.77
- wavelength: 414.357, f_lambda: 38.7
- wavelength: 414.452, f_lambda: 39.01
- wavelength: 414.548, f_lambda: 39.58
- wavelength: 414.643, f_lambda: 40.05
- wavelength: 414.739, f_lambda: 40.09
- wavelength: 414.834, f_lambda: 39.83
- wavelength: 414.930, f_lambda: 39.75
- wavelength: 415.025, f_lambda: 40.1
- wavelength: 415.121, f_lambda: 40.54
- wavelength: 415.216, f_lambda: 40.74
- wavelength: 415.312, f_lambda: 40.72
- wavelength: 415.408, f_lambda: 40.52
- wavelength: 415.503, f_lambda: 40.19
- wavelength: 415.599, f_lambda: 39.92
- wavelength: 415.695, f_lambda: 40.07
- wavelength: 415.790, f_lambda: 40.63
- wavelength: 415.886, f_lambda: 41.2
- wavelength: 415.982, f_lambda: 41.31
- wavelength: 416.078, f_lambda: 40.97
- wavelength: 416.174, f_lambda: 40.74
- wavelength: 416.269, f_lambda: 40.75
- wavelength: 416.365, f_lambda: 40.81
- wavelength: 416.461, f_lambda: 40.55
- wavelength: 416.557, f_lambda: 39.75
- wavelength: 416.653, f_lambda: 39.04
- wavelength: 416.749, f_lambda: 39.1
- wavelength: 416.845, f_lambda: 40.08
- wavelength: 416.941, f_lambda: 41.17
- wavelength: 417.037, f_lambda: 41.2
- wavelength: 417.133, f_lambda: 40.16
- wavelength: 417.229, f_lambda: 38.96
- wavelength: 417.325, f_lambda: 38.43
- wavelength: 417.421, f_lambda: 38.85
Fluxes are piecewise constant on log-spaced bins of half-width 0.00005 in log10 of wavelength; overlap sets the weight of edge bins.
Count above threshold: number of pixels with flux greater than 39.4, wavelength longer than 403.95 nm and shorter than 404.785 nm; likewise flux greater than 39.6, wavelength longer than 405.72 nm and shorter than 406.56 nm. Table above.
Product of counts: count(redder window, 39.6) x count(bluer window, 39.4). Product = 16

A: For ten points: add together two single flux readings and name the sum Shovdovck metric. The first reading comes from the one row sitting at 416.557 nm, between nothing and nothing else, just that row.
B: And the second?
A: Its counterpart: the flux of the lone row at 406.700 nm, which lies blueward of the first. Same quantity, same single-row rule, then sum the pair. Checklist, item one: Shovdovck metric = 78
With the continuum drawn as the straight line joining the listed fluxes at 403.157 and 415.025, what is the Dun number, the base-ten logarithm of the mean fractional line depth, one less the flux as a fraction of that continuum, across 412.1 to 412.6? -1.4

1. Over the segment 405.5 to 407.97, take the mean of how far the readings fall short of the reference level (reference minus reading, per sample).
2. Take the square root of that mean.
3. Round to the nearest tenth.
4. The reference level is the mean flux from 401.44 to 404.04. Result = 1.0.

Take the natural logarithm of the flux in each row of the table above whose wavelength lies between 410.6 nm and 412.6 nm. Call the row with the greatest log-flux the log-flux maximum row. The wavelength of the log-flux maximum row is 411.220 nm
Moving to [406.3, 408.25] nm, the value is 408.107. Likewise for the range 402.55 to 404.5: 403.808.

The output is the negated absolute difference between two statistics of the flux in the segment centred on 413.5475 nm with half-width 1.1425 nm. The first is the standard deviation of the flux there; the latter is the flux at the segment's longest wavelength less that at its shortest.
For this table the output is -1.4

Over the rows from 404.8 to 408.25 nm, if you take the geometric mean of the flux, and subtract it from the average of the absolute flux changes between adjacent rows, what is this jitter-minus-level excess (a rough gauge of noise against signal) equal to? -38.7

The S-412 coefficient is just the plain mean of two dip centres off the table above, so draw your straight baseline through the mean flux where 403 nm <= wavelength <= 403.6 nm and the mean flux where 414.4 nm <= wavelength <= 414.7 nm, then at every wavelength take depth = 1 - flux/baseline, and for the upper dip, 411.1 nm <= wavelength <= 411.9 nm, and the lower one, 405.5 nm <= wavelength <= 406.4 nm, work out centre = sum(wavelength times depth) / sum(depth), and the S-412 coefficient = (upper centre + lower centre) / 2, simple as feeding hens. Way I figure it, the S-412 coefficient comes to 408.69 nm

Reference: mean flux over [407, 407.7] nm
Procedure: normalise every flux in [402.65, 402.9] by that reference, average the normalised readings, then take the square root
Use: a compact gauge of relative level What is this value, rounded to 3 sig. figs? 1.01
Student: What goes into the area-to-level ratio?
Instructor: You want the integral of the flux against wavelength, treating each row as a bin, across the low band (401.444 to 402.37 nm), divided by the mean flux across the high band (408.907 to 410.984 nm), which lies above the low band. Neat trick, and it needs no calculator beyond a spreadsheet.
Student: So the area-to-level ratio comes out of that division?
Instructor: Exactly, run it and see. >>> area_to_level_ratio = 1.0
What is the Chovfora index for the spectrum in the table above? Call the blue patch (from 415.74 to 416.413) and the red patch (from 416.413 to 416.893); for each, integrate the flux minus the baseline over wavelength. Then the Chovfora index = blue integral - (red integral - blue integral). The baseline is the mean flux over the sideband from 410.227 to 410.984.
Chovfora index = 6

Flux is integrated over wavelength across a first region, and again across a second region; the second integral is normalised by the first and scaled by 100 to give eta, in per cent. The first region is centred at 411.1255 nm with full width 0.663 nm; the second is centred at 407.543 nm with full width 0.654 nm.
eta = 93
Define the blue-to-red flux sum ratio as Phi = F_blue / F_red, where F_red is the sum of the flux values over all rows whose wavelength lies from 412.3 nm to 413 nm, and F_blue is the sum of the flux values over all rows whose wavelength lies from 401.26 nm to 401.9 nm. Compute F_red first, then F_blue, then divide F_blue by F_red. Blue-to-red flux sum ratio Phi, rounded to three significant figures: 1.03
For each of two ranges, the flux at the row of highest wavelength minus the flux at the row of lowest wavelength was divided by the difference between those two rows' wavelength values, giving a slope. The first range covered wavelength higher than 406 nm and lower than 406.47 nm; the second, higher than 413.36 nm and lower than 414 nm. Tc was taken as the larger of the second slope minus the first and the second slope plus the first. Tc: 10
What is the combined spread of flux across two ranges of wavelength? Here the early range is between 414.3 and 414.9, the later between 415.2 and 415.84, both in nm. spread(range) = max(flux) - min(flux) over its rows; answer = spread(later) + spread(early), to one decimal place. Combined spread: 2.2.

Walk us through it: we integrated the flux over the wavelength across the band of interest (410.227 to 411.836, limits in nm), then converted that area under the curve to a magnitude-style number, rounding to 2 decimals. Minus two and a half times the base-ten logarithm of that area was -4.46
